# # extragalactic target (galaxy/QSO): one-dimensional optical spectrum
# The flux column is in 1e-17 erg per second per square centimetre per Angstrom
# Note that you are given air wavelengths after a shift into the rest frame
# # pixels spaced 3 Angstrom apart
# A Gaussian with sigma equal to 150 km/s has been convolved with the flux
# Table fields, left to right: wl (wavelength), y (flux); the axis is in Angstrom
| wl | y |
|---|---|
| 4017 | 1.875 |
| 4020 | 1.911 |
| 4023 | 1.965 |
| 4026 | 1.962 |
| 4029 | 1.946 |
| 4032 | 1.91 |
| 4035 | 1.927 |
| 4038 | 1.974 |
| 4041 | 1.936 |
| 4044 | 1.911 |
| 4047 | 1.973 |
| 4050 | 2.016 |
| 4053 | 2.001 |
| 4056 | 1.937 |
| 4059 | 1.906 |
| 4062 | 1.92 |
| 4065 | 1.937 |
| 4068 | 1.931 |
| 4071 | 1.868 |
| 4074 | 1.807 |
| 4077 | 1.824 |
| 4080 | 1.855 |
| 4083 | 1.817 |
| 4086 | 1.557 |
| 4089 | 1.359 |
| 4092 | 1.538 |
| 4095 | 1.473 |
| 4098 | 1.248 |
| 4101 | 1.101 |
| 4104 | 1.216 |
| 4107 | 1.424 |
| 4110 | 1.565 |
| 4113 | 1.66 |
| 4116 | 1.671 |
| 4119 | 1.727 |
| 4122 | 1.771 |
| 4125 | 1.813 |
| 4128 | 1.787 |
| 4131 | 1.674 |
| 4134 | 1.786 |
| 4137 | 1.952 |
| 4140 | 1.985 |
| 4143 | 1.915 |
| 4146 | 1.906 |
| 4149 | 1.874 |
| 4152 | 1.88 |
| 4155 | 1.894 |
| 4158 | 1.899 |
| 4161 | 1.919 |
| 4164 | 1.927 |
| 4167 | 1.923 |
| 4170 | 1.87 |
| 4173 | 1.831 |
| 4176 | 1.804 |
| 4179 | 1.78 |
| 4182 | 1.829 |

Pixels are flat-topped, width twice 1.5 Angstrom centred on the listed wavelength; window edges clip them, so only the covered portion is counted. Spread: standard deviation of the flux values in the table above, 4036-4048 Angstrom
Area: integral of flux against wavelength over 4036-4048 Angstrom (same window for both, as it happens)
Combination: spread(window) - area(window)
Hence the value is -23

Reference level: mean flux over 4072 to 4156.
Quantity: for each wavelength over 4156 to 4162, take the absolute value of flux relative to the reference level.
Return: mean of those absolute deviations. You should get 0.23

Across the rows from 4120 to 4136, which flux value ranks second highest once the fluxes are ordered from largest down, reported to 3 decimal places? 1.787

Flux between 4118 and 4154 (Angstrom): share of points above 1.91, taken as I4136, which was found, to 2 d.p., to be 0.25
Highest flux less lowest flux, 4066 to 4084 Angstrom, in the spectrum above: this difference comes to 0.12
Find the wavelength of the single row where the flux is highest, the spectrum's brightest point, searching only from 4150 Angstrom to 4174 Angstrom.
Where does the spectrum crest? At 4164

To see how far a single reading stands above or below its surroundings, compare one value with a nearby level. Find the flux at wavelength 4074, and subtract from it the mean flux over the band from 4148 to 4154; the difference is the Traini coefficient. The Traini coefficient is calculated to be -0.1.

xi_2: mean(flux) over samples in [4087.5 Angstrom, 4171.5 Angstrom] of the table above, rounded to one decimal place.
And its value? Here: 1.7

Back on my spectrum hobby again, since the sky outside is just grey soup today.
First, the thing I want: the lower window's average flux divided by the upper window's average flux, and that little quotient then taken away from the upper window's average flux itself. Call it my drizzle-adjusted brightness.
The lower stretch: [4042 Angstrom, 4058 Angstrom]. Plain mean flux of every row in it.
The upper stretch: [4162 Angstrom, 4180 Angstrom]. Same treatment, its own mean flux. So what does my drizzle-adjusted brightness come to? 0.80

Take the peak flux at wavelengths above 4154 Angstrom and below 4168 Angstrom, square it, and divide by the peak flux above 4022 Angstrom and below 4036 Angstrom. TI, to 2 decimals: 1.89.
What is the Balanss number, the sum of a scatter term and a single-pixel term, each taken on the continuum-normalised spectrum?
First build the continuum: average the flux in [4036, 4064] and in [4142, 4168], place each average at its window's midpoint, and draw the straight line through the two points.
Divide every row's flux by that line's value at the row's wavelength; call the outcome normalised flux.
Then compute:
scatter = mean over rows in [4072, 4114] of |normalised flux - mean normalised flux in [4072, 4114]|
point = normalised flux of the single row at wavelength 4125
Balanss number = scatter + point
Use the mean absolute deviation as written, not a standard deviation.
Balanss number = 1.05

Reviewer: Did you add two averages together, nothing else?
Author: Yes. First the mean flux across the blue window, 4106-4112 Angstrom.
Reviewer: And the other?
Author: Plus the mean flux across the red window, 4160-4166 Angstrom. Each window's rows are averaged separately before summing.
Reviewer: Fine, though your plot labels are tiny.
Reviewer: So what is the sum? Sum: 3.4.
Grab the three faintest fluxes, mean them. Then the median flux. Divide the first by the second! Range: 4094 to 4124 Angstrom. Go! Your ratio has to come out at 0.78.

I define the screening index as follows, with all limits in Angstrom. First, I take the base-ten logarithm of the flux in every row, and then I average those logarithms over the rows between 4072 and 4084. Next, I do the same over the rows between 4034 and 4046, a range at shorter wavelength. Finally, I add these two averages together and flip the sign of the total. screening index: -0.549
